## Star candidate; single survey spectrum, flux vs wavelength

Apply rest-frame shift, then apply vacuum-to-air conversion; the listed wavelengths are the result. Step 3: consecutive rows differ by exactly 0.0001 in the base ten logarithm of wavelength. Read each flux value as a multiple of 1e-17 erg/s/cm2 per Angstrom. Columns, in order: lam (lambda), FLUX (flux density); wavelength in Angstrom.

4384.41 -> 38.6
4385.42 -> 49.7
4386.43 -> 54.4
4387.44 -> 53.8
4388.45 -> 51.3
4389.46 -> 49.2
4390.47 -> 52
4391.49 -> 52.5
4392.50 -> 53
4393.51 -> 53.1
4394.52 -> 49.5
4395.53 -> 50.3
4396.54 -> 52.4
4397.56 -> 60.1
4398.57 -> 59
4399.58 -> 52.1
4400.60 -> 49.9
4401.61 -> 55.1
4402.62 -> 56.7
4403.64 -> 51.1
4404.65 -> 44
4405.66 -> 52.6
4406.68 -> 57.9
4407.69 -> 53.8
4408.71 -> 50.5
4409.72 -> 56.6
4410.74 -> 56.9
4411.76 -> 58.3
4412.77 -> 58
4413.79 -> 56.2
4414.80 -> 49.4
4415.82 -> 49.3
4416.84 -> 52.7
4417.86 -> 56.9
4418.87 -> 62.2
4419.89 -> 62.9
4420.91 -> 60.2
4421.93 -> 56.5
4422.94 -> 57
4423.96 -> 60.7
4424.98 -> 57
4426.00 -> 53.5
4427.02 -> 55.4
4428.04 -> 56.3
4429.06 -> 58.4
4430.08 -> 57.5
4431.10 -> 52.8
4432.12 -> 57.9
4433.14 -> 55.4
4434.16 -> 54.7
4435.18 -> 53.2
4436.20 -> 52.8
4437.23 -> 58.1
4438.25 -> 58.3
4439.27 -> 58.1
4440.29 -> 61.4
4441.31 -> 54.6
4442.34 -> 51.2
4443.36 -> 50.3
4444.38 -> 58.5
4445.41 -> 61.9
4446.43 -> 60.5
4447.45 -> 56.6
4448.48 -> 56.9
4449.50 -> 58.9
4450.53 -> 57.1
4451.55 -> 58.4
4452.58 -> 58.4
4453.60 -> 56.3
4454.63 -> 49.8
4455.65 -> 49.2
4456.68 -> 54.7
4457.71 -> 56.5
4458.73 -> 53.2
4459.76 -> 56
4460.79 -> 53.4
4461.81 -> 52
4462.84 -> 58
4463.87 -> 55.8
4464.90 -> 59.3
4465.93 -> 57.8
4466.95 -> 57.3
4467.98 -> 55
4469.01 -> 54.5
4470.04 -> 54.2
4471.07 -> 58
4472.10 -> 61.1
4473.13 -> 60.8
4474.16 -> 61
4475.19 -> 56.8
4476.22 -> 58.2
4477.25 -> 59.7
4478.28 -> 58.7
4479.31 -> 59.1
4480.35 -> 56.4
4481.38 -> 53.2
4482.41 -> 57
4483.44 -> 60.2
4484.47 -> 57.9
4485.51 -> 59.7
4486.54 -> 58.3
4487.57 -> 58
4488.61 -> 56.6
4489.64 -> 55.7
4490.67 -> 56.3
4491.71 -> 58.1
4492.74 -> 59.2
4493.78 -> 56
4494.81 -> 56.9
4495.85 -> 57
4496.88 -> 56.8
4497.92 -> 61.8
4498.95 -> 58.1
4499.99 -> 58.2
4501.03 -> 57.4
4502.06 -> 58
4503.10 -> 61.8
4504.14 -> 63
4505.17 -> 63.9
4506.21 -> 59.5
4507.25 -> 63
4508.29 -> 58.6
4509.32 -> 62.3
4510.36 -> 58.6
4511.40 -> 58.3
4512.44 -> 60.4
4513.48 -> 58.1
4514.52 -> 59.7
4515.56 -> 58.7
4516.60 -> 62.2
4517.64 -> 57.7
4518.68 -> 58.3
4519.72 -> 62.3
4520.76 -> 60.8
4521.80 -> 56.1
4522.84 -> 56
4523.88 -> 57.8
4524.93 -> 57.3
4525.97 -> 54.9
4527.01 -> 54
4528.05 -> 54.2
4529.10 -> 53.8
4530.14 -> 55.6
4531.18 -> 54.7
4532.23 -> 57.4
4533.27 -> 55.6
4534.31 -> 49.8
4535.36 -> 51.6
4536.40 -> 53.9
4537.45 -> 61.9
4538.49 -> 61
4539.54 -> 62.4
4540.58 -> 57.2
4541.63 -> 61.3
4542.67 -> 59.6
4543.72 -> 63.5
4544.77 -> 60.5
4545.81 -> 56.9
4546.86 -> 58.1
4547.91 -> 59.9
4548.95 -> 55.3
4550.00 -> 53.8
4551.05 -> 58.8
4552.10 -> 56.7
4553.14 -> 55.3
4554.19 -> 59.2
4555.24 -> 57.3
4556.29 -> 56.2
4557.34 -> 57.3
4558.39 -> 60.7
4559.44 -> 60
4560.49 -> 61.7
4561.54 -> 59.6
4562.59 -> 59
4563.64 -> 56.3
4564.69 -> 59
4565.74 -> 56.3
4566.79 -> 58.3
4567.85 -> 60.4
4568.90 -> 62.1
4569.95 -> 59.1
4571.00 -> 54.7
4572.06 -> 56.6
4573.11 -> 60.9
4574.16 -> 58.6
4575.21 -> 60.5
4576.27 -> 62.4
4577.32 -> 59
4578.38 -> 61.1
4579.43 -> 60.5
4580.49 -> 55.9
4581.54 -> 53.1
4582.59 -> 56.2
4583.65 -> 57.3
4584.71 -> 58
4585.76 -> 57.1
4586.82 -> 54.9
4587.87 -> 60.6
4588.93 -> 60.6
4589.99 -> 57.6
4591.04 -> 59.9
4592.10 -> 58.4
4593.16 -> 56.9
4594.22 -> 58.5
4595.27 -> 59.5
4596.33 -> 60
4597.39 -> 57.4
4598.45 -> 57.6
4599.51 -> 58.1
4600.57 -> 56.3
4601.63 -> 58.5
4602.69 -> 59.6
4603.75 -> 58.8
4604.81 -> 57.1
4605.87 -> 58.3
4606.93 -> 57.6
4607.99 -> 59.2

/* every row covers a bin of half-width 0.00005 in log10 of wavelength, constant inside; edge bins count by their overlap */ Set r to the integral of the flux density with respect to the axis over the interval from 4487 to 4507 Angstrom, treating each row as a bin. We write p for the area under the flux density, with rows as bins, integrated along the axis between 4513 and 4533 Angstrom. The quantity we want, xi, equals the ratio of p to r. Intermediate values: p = 1146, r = 1172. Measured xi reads 0.98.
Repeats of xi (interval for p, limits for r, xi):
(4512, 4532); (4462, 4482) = 1.00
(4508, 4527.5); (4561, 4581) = 0.97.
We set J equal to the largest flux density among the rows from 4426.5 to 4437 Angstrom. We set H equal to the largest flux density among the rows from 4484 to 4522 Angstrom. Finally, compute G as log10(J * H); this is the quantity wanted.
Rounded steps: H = 63.9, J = 58.4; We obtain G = 3.57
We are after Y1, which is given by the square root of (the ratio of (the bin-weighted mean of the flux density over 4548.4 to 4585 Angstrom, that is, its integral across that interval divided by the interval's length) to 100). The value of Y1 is 0.763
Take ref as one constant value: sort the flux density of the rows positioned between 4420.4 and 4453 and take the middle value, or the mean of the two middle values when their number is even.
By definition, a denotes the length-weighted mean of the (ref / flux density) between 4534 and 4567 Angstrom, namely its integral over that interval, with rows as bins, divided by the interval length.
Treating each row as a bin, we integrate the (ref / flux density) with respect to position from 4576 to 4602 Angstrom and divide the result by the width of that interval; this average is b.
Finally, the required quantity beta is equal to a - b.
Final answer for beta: 0.002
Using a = 0.98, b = 0.98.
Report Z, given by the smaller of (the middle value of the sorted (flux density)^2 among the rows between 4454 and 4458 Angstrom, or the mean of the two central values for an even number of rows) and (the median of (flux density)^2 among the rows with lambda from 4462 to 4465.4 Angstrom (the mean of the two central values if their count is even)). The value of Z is 2736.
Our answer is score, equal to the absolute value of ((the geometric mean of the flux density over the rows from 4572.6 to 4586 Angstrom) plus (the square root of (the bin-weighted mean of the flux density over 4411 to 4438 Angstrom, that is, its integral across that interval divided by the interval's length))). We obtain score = 66.0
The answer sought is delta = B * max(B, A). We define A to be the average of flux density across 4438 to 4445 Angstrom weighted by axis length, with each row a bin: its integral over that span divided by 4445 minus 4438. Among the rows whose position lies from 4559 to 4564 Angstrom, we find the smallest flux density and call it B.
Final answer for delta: 3170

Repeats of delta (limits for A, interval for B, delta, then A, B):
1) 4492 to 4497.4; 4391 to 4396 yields 2833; 57.2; 49.5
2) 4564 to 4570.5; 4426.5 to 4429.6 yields 3275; 59.1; 55.4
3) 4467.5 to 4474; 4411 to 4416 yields 2833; 57.5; 49.3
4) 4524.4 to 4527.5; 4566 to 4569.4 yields 3399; 55.3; 58.3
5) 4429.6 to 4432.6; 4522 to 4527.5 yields 3026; 56.0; 54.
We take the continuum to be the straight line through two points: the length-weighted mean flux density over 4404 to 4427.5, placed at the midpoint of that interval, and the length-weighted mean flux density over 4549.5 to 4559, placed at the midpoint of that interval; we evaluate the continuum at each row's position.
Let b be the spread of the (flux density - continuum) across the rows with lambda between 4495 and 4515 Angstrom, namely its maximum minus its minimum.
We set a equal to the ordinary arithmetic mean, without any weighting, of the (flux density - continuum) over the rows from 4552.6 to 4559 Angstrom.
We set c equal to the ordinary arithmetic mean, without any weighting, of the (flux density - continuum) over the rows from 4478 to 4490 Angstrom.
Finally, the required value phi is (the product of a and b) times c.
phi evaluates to 3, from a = 0.4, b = 7.0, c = 1.2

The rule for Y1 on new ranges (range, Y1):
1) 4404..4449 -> 0.748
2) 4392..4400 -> 0.733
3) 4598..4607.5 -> 0.762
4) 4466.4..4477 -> 0.760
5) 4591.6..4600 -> 0.763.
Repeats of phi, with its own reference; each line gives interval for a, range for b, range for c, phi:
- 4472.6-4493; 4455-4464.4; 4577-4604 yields 6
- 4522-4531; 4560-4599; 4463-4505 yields -22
